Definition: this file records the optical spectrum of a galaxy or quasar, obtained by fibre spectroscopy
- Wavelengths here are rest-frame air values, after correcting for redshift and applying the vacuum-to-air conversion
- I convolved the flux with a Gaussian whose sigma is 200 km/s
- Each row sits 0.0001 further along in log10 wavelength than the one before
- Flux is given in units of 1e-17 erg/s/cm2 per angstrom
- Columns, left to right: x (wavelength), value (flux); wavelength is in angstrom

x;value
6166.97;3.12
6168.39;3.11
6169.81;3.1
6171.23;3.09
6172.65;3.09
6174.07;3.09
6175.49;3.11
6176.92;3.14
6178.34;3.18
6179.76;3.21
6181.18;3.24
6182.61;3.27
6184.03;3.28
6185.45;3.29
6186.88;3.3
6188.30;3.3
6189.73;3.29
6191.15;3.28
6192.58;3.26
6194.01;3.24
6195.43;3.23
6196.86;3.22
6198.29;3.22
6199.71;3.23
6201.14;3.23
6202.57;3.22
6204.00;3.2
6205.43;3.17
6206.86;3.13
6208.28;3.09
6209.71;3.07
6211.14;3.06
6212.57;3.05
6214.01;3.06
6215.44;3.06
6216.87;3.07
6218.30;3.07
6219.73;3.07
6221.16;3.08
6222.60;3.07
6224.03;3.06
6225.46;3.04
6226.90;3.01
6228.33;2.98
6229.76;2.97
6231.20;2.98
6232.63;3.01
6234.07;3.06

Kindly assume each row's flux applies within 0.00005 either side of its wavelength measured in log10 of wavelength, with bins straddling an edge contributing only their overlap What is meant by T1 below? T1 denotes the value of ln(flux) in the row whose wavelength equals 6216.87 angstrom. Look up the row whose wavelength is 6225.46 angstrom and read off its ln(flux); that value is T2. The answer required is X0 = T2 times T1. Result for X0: 1.25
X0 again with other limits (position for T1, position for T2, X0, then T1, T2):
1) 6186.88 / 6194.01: 1.40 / 1.19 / 1.18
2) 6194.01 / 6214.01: 1.31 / 1.18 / 1.12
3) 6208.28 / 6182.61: 1.34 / 1.13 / 1.18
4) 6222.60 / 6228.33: 1.22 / 1.12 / 1.09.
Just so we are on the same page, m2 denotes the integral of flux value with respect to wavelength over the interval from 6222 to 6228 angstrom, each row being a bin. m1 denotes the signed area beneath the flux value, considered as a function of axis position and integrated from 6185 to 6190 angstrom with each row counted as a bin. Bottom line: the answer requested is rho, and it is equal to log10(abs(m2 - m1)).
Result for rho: 0.3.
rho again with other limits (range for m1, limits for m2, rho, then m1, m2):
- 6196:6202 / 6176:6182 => -0.7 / 19.3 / 19.1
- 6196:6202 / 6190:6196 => -0.7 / 19.3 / 19.5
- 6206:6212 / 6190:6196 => 0.0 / 18.6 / 19.5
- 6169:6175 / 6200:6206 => -0.2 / 18.6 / 19.2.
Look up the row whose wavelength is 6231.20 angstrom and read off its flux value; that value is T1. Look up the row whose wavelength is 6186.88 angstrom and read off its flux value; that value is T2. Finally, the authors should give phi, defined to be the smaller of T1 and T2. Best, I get 2.980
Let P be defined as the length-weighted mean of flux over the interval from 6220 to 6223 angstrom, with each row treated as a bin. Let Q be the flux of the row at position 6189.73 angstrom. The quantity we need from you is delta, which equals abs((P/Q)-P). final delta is 2.14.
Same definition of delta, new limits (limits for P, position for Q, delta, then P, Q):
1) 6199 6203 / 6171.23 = 2.18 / 3.23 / 3.09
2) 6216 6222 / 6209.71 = 2.07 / 3.07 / 3.07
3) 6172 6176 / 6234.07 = 2.09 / 3.10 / 3.06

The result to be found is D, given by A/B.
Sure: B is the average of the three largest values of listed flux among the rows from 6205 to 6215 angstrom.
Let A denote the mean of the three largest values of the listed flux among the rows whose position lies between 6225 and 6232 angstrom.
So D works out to 0.962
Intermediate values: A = 3.01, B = 3.13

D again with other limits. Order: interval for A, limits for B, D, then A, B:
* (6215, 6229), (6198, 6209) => 0.952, 3.07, 3.23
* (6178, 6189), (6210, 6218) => 1.076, 3.30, 3.06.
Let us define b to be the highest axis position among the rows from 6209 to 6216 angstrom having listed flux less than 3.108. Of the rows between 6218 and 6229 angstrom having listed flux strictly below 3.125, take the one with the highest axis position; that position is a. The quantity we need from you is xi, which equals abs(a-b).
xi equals 12.9 angstrom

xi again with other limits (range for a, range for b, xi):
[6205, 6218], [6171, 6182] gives 42.8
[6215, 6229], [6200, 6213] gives 15.8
